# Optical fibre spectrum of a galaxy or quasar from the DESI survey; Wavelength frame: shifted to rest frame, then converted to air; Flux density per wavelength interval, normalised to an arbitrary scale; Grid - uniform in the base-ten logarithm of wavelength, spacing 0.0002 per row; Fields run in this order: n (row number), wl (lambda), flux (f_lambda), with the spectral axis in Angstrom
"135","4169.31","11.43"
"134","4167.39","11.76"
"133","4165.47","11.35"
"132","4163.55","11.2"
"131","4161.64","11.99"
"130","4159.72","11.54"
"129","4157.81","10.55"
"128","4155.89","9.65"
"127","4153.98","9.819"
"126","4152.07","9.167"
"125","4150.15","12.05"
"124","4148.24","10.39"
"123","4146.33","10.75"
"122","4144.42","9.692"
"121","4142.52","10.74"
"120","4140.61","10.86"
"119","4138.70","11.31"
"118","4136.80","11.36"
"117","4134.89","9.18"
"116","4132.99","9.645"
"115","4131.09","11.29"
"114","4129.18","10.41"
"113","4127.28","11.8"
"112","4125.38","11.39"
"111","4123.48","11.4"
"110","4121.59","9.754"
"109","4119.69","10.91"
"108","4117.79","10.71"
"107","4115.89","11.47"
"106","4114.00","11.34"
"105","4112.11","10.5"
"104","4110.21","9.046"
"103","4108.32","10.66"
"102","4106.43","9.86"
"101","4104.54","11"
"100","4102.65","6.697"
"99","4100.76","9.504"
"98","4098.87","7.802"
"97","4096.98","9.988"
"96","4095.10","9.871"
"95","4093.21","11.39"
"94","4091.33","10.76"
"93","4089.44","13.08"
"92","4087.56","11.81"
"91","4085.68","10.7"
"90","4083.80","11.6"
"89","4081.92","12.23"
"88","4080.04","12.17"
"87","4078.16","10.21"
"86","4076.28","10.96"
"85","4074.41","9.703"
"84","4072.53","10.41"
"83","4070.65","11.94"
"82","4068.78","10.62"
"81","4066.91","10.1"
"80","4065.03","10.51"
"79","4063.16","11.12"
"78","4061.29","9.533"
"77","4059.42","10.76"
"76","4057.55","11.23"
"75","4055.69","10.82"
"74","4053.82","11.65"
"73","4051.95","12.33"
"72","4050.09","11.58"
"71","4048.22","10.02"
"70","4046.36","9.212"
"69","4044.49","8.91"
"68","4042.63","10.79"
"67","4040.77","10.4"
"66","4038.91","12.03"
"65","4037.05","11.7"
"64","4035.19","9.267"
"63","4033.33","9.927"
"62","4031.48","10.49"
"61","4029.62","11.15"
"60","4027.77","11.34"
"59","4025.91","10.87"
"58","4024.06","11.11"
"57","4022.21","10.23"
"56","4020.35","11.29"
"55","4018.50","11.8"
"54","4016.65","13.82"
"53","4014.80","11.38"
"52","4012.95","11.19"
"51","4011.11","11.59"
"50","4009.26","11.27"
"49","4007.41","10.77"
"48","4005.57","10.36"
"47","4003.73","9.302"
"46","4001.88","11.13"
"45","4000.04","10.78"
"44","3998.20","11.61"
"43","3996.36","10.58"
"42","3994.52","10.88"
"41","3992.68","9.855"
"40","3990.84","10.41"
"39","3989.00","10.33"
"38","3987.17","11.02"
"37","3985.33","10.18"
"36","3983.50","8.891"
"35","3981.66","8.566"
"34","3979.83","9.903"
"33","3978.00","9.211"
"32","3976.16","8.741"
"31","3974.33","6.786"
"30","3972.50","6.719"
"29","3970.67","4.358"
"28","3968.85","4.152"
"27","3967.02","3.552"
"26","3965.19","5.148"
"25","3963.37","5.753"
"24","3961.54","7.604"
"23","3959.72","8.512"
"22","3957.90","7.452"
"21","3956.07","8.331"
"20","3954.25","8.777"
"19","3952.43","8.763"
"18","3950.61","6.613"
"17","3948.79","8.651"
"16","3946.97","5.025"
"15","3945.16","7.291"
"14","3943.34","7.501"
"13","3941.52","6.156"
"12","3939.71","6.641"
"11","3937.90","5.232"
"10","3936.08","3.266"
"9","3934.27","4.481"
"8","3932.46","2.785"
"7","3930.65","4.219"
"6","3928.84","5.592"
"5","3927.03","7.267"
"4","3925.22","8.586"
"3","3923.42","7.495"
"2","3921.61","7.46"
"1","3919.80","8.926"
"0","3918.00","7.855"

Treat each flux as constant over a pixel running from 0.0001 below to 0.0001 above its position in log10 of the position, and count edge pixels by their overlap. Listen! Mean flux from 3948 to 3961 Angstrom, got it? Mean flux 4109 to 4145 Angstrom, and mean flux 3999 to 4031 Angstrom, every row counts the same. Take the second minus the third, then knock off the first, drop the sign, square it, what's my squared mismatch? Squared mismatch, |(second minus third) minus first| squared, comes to 74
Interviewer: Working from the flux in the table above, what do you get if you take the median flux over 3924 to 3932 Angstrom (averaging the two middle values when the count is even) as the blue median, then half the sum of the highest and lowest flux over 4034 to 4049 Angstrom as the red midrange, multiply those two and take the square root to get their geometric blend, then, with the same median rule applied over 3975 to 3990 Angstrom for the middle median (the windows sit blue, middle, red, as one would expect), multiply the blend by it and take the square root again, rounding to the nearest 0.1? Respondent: 8.9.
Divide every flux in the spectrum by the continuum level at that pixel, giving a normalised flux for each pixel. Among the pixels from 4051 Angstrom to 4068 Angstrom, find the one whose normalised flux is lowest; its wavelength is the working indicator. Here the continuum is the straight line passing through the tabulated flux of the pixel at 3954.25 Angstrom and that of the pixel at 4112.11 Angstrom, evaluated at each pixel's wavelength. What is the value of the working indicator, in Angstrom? 4061.29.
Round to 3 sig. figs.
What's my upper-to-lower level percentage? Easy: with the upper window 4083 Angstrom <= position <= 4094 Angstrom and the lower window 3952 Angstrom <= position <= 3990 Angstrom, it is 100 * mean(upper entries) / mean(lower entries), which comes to 149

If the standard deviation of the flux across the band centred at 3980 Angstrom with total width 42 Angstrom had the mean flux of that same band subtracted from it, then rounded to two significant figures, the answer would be -6.0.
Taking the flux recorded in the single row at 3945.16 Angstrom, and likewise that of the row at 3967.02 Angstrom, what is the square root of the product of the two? 5.1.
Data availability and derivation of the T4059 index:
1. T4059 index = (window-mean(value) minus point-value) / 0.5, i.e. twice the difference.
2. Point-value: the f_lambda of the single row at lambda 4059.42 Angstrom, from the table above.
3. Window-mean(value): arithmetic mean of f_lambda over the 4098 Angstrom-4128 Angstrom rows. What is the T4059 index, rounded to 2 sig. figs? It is -1.0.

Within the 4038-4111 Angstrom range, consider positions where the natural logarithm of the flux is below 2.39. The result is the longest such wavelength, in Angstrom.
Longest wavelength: 4110.21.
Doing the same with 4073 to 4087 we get 4085.68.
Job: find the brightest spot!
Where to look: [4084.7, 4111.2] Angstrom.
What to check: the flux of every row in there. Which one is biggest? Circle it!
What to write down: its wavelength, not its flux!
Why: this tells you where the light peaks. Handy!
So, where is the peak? 4089.44 Angstrom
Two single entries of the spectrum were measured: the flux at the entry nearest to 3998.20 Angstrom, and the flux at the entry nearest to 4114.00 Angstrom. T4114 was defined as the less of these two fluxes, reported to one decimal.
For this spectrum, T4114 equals 11.3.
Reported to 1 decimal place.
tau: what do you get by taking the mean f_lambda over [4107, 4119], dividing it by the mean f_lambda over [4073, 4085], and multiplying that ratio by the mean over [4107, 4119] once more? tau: 10.1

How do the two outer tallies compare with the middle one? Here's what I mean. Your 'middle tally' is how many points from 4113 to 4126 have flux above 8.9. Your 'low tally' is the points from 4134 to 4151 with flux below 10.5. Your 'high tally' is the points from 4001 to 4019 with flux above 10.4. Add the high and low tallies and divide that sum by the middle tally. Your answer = 1.6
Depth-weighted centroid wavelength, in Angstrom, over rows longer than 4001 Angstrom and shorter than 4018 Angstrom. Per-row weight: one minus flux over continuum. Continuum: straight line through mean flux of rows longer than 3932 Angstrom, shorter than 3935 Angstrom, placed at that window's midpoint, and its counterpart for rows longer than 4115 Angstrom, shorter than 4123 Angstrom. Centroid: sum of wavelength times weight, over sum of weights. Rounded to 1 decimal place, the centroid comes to 4009.8 Angstrom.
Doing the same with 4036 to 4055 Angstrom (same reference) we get 4045.1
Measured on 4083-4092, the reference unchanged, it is 4087.5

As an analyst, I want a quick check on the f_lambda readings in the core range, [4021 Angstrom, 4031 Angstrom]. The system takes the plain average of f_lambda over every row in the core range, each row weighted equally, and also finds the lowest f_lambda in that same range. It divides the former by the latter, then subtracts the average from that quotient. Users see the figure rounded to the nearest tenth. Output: -9.9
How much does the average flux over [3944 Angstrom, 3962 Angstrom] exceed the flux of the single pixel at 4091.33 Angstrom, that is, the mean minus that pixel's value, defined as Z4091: -3.1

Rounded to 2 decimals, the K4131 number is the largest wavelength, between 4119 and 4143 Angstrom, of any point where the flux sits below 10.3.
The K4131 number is 4134.89 Angstrom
